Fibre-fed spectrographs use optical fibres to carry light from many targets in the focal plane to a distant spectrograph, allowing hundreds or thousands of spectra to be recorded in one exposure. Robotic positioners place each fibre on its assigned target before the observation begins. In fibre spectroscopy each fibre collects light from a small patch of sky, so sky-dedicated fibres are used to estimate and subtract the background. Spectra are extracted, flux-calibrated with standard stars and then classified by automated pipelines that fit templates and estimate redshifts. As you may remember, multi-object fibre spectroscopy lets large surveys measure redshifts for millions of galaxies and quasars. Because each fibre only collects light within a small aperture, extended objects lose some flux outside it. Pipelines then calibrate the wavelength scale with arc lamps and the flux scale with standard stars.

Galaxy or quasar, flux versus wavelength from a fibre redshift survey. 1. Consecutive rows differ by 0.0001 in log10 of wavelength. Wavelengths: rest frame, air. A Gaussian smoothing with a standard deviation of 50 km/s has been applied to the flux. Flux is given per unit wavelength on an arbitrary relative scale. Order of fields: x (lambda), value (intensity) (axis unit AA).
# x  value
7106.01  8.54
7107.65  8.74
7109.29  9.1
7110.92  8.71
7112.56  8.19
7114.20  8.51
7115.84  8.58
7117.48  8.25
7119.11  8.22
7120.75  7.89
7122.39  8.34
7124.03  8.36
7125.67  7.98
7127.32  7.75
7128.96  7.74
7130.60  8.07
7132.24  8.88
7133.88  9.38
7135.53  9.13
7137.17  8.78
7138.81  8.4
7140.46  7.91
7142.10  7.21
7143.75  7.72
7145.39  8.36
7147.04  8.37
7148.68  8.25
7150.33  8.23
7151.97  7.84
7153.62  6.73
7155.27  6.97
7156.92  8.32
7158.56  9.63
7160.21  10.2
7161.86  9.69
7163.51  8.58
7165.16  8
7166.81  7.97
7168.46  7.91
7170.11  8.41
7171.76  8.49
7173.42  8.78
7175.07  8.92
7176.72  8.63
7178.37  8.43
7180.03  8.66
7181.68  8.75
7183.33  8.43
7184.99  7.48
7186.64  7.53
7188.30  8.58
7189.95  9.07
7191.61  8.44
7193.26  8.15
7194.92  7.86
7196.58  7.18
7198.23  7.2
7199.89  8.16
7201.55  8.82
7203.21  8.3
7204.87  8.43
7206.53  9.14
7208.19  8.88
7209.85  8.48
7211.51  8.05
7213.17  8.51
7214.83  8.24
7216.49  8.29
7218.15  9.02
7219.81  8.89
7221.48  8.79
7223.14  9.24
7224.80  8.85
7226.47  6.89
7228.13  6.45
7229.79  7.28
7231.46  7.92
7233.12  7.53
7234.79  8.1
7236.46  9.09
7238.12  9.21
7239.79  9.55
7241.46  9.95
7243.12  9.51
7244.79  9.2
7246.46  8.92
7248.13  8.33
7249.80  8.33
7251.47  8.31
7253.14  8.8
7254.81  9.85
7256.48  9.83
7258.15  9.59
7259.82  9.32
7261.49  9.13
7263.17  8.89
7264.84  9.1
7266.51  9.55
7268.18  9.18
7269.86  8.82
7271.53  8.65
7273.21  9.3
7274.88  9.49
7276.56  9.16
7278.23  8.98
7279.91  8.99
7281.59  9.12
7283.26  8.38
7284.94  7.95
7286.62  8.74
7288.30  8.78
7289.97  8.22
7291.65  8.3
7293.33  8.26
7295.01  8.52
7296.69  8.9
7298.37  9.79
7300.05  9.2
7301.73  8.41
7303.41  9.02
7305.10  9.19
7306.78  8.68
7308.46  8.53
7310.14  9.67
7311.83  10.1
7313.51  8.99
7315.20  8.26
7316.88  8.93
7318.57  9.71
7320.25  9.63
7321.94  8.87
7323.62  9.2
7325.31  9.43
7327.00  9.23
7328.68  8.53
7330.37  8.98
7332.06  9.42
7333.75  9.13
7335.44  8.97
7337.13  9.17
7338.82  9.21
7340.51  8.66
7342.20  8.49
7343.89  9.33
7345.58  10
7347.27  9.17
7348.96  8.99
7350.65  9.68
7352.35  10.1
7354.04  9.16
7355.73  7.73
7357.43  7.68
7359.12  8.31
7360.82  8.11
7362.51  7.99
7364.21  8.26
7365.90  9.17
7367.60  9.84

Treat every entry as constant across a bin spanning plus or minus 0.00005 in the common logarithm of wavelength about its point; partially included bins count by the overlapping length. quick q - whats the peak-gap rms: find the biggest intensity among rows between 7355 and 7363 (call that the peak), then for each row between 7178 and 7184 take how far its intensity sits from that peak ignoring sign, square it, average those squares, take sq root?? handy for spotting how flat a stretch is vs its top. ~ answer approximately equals 0.29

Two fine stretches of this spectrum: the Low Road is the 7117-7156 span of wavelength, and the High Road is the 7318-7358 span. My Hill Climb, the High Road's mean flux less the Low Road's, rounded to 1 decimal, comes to 1.0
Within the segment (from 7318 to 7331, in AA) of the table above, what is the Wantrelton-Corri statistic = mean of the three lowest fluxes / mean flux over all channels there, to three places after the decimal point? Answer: 0.956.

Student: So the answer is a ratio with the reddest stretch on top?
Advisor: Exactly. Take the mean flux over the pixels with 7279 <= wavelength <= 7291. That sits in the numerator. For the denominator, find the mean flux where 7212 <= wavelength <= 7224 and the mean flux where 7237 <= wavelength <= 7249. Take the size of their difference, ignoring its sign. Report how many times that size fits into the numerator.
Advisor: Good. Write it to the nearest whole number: 16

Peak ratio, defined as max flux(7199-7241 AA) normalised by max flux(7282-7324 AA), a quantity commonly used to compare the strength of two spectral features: 0.95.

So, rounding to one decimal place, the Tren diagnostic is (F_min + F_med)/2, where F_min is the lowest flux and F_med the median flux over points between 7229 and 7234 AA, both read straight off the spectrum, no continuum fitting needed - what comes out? 7.4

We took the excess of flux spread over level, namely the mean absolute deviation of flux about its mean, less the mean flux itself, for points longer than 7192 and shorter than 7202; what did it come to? -7.4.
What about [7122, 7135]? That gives -7.9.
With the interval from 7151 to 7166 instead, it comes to -7.5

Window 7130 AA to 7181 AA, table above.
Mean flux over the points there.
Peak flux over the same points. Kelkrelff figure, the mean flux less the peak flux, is -1.8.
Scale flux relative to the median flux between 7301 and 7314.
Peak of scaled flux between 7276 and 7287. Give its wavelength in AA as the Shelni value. 7276.56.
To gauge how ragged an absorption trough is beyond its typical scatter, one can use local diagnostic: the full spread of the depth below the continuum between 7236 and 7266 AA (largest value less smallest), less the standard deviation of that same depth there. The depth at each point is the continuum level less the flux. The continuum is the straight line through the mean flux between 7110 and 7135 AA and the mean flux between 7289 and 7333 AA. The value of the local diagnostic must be 1.2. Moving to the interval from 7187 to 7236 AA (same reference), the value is 2.1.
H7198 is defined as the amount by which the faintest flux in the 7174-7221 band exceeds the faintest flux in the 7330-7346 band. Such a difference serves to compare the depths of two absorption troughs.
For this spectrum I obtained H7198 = -1.3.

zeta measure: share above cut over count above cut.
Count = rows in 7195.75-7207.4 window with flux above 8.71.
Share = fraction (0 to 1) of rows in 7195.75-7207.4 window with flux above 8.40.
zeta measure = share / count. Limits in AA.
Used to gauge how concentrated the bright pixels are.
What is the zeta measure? 0.21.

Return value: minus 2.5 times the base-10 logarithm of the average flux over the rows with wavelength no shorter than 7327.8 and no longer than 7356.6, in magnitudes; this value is -2.40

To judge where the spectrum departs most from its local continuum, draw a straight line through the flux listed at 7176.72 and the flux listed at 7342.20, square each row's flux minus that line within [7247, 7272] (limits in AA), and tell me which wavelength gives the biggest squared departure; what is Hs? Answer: 7254.81 AA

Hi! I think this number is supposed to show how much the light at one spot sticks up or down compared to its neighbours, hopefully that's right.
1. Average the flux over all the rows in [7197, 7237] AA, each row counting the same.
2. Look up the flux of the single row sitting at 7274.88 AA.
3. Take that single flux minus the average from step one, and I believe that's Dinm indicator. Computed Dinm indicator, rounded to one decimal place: 1.2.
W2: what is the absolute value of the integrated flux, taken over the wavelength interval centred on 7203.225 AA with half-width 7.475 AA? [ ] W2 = 124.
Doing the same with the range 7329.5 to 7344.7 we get 137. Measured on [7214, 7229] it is 124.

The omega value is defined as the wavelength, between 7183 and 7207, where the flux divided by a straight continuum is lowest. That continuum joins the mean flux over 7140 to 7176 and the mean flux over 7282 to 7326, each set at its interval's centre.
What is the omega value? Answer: 7196.58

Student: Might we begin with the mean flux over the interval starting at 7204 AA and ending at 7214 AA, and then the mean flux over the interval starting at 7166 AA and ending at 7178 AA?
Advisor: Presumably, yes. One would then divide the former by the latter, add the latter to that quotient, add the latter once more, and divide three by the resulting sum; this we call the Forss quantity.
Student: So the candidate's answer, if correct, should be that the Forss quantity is 0.168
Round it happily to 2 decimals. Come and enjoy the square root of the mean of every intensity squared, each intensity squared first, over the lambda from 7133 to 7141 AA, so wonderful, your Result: 8.74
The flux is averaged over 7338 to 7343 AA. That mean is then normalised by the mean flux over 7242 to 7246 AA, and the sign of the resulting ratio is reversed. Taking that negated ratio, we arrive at -0.94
